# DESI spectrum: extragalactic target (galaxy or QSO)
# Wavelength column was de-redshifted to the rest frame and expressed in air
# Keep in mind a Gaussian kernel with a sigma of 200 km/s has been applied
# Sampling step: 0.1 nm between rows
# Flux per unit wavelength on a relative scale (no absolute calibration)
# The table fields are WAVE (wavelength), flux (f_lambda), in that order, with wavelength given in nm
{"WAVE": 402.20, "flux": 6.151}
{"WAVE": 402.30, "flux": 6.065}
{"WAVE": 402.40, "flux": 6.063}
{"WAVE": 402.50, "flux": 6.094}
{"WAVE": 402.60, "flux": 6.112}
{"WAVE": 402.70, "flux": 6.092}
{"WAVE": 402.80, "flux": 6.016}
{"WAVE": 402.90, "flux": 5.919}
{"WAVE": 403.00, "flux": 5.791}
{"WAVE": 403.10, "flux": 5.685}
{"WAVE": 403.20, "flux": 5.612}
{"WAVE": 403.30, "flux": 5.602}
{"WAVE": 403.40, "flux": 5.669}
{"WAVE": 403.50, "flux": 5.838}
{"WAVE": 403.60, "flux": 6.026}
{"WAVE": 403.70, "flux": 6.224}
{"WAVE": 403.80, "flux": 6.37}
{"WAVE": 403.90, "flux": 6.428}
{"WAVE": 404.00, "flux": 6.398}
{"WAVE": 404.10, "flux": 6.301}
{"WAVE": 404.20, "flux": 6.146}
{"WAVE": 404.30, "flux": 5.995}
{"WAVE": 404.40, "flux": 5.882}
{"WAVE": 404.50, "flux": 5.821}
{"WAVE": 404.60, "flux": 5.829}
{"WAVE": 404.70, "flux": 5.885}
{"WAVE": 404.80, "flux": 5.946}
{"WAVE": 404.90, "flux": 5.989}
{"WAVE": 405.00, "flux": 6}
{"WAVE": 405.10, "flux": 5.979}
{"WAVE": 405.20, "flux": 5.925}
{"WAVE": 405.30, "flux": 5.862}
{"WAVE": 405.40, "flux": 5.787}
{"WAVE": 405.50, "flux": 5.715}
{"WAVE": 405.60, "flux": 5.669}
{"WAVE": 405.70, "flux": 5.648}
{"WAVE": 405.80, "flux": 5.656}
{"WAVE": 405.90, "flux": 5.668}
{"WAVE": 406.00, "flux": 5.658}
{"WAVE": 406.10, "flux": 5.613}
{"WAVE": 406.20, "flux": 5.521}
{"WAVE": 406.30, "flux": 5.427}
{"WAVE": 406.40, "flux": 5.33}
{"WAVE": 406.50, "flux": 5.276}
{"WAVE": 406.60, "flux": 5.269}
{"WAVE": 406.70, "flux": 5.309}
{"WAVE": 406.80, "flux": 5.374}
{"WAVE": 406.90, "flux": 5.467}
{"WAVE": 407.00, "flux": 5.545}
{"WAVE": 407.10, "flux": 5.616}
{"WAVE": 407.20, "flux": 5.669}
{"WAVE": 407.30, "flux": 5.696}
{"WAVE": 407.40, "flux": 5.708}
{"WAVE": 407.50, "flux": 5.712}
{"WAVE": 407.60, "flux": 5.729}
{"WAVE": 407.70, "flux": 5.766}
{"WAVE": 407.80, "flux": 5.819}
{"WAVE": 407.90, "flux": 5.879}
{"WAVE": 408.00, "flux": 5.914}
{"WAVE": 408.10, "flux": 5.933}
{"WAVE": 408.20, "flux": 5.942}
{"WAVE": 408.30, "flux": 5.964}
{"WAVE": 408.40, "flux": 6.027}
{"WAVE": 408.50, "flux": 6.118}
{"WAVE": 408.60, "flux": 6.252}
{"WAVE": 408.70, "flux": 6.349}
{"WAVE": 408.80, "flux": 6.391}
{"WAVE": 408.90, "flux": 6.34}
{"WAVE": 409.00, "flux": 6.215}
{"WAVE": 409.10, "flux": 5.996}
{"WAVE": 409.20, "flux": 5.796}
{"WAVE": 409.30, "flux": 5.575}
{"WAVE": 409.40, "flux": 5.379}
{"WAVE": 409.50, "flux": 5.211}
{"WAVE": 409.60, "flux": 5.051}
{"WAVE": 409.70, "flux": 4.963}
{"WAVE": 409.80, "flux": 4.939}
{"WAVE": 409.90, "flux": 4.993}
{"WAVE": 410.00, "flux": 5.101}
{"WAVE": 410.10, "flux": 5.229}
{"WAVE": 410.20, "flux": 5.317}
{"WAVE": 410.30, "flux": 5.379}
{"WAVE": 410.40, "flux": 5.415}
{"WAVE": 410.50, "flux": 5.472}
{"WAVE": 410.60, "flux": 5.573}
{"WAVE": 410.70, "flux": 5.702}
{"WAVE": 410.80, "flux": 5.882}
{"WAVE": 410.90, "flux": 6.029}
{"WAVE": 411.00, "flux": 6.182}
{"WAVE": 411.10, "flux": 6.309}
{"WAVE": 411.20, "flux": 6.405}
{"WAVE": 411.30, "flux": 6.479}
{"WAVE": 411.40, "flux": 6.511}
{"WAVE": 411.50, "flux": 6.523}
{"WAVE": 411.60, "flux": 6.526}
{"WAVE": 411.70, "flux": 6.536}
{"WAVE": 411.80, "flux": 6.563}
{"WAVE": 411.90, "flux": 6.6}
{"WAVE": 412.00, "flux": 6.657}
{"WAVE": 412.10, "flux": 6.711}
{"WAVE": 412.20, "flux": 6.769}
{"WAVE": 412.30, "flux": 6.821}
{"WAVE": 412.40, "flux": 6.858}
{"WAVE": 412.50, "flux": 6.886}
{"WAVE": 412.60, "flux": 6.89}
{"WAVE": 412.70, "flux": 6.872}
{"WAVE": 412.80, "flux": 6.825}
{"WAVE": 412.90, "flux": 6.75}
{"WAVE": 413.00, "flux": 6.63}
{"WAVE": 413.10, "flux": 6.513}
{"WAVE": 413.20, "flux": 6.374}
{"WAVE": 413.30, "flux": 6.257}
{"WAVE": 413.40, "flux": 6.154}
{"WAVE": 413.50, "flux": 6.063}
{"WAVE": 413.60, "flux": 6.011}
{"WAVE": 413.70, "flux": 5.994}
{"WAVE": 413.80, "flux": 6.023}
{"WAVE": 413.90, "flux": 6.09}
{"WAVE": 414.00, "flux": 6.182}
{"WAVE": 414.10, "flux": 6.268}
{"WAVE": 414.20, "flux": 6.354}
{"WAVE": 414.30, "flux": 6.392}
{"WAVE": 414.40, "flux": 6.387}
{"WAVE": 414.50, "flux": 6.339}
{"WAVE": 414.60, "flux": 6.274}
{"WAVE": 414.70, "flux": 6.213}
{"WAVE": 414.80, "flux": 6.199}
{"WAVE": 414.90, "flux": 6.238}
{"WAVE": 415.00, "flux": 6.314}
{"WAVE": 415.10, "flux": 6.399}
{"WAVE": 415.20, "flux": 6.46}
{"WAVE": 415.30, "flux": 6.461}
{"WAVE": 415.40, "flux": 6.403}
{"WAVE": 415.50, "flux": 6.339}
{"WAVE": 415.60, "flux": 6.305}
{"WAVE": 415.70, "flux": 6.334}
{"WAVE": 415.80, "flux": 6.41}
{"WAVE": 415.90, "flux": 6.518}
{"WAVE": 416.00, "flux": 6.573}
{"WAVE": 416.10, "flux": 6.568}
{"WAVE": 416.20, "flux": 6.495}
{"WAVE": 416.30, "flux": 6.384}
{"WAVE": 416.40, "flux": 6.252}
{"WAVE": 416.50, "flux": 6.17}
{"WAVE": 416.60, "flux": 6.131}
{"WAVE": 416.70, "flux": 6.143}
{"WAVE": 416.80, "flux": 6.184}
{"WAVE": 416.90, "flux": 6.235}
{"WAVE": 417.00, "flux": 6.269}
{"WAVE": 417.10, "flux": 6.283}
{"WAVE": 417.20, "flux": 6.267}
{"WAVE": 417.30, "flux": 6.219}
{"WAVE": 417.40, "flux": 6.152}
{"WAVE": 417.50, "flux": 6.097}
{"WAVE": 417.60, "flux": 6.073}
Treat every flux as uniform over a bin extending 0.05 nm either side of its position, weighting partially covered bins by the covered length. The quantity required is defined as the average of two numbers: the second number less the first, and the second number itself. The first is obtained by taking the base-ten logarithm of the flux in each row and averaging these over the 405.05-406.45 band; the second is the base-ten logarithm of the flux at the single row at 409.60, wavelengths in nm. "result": 0.33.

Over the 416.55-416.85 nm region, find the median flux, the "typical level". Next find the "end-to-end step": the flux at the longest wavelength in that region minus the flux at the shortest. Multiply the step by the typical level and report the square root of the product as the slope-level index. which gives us 0.57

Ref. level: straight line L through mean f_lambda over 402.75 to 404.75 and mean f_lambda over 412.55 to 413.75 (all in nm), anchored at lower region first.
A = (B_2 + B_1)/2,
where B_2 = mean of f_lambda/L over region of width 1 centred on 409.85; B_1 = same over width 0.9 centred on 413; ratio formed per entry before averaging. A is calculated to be 0.92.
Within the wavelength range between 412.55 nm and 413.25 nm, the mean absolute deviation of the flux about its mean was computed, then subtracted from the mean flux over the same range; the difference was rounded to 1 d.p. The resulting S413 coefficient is 6.5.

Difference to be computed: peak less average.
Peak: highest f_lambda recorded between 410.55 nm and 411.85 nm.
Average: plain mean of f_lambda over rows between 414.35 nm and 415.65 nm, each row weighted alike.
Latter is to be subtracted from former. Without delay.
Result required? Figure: 0.23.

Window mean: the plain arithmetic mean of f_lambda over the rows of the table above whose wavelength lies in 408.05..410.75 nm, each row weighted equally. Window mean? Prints 5.65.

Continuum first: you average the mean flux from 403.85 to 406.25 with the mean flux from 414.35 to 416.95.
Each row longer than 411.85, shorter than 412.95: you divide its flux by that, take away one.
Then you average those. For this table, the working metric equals 0.11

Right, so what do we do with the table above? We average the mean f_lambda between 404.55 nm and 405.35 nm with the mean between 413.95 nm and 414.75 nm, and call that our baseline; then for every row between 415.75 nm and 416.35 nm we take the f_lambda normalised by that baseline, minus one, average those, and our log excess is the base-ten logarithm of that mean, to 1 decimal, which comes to -1.2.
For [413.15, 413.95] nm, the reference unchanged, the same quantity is -3.0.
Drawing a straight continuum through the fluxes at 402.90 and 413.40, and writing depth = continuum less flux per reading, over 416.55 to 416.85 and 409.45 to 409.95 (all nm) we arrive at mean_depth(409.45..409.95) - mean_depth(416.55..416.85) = 1.0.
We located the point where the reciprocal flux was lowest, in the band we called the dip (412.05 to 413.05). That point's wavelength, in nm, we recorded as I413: 412.60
